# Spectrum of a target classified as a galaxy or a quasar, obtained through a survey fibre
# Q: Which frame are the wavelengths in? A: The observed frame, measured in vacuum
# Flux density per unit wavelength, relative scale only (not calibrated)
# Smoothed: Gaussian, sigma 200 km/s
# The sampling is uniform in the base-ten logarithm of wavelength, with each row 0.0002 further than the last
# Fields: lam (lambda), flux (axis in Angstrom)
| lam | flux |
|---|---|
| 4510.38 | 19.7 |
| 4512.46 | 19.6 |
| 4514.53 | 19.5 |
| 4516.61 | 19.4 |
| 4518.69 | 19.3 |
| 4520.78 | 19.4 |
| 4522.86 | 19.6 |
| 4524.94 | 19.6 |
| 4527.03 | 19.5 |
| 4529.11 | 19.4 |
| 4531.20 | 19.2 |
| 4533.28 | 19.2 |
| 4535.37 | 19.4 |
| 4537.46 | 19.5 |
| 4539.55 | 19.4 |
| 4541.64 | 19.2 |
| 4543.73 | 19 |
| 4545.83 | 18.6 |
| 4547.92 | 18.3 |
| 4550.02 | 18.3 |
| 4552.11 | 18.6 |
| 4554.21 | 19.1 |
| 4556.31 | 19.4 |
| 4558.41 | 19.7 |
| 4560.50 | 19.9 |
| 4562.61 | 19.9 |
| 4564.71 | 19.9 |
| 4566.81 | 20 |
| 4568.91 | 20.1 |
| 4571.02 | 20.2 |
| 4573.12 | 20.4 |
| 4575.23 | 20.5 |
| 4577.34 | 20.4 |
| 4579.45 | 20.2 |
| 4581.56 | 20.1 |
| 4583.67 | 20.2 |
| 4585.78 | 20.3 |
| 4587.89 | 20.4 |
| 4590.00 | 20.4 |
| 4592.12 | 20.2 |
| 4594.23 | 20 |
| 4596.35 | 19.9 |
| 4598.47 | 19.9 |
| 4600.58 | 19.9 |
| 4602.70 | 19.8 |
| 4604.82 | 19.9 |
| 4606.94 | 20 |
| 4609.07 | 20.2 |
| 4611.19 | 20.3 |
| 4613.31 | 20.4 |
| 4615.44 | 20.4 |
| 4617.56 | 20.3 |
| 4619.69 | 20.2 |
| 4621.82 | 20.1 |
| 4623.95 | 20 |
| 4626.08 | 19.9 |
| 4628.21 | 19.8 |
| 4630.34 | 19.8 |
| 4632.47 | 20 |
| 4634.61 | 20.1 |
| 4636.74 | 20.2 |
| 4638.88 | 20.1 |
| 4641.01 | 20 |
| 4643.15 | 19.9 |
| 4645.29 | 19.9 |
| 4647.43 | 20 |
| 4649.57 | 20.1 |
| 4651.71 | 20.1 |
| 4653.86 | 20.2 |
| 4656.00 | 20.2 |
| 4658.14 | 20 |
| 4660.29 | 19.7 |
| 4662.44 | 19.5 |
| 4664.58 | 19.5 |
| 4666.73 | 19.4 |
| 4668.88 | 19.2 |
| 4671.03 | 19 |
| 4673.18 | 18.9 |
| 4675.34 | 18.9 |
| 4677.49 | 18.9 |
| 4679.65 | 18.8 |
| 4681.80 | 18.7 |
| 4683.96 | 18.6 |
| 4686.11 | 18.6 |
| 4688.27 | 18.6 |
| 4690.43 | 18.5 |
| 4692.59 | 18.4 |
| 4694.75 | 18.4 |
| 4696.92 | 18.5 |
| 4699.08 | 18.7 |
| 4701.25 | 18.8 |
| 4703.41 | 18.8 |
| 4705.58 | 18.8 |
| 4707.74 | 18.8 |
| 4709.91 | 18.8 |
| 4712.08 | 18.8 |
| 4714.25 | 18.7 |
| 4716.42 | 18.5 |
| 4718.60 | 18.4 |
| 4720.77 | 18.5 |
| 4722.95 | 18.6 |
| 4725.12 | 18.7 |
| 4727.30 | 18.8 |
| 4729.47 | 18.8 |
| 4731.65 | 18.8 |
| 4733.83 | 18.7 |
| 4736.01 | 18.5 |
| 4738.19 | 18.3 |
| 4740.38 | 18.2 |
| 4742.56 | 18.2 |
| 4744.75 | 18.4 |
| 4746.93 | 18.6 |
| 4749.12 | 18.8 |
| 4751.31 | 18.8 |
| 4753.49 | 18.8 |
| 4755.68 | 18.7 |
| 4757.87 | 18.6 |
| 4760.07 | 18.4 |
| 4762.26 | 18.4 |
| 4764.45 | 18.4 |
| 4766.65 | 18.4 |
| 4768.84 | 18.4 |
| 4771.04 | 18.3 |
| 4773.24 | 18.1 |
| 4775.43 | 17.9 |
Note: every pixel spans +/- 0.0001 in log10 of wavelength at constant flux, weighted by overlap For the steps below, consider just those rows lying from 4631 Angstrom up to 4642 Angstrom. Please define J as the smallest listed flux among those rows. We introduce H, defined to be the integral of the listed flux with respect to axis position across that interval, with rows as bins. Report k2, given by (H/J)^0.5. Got 3.32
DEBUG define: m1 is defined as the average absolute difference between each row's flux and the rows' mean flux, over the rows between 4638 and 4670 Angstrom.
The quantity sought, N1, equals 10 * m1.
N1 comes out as 2.6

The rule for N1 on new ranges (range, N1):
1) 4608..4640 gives 1.5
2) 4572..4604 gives 1.9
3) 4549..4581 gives 5.0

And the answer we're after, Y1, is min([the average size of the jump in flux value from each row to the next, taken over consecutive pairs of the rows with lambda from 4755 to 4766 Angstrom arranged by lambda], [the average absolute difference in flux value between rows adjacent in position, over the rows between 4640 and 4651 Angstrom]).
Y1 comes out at 0.075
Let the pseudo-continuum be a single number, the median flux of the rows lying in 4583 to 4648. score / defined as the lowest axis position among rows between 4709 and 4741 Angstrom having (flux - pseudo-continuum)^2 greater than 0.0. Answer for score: 4709.91 Angstrom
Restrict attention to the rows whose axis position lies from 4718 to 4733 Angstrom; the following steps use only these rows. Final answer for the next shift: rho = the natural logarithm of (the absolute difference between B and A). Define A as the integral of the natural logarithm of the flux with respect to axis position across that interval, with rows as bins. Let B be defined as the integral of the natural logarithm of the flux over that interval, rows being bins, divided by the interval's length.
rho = 3.71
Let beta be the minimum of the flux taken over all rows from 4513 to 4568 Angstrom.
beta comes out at 18.3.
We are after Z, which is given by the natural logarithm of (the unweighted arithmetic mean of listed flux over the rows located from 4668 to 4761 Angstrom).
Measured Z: 2.926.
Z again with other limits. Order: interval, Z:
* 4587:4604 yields 2.999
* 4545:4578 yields 2.975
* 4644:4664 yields 2.994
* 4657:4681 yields 2.958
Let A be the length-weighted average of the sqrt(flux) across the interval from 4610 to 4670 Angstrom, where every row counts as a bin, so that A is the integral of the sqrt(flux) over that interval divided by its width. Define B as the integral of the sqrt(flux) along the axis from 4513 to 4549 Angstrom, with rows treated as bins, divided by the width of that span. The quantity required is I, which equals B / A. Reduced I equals 0.98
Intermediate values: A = 4.47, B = 4.389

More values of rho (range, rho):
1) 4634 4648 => 3.66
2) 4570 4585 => 3.74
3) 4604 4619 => 3.74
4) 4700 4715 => 3.72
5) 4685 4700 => 3.71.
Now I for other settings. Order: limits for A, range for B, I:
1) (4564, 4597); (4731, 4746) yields 0.95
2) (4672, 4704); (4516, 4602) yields 1.03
